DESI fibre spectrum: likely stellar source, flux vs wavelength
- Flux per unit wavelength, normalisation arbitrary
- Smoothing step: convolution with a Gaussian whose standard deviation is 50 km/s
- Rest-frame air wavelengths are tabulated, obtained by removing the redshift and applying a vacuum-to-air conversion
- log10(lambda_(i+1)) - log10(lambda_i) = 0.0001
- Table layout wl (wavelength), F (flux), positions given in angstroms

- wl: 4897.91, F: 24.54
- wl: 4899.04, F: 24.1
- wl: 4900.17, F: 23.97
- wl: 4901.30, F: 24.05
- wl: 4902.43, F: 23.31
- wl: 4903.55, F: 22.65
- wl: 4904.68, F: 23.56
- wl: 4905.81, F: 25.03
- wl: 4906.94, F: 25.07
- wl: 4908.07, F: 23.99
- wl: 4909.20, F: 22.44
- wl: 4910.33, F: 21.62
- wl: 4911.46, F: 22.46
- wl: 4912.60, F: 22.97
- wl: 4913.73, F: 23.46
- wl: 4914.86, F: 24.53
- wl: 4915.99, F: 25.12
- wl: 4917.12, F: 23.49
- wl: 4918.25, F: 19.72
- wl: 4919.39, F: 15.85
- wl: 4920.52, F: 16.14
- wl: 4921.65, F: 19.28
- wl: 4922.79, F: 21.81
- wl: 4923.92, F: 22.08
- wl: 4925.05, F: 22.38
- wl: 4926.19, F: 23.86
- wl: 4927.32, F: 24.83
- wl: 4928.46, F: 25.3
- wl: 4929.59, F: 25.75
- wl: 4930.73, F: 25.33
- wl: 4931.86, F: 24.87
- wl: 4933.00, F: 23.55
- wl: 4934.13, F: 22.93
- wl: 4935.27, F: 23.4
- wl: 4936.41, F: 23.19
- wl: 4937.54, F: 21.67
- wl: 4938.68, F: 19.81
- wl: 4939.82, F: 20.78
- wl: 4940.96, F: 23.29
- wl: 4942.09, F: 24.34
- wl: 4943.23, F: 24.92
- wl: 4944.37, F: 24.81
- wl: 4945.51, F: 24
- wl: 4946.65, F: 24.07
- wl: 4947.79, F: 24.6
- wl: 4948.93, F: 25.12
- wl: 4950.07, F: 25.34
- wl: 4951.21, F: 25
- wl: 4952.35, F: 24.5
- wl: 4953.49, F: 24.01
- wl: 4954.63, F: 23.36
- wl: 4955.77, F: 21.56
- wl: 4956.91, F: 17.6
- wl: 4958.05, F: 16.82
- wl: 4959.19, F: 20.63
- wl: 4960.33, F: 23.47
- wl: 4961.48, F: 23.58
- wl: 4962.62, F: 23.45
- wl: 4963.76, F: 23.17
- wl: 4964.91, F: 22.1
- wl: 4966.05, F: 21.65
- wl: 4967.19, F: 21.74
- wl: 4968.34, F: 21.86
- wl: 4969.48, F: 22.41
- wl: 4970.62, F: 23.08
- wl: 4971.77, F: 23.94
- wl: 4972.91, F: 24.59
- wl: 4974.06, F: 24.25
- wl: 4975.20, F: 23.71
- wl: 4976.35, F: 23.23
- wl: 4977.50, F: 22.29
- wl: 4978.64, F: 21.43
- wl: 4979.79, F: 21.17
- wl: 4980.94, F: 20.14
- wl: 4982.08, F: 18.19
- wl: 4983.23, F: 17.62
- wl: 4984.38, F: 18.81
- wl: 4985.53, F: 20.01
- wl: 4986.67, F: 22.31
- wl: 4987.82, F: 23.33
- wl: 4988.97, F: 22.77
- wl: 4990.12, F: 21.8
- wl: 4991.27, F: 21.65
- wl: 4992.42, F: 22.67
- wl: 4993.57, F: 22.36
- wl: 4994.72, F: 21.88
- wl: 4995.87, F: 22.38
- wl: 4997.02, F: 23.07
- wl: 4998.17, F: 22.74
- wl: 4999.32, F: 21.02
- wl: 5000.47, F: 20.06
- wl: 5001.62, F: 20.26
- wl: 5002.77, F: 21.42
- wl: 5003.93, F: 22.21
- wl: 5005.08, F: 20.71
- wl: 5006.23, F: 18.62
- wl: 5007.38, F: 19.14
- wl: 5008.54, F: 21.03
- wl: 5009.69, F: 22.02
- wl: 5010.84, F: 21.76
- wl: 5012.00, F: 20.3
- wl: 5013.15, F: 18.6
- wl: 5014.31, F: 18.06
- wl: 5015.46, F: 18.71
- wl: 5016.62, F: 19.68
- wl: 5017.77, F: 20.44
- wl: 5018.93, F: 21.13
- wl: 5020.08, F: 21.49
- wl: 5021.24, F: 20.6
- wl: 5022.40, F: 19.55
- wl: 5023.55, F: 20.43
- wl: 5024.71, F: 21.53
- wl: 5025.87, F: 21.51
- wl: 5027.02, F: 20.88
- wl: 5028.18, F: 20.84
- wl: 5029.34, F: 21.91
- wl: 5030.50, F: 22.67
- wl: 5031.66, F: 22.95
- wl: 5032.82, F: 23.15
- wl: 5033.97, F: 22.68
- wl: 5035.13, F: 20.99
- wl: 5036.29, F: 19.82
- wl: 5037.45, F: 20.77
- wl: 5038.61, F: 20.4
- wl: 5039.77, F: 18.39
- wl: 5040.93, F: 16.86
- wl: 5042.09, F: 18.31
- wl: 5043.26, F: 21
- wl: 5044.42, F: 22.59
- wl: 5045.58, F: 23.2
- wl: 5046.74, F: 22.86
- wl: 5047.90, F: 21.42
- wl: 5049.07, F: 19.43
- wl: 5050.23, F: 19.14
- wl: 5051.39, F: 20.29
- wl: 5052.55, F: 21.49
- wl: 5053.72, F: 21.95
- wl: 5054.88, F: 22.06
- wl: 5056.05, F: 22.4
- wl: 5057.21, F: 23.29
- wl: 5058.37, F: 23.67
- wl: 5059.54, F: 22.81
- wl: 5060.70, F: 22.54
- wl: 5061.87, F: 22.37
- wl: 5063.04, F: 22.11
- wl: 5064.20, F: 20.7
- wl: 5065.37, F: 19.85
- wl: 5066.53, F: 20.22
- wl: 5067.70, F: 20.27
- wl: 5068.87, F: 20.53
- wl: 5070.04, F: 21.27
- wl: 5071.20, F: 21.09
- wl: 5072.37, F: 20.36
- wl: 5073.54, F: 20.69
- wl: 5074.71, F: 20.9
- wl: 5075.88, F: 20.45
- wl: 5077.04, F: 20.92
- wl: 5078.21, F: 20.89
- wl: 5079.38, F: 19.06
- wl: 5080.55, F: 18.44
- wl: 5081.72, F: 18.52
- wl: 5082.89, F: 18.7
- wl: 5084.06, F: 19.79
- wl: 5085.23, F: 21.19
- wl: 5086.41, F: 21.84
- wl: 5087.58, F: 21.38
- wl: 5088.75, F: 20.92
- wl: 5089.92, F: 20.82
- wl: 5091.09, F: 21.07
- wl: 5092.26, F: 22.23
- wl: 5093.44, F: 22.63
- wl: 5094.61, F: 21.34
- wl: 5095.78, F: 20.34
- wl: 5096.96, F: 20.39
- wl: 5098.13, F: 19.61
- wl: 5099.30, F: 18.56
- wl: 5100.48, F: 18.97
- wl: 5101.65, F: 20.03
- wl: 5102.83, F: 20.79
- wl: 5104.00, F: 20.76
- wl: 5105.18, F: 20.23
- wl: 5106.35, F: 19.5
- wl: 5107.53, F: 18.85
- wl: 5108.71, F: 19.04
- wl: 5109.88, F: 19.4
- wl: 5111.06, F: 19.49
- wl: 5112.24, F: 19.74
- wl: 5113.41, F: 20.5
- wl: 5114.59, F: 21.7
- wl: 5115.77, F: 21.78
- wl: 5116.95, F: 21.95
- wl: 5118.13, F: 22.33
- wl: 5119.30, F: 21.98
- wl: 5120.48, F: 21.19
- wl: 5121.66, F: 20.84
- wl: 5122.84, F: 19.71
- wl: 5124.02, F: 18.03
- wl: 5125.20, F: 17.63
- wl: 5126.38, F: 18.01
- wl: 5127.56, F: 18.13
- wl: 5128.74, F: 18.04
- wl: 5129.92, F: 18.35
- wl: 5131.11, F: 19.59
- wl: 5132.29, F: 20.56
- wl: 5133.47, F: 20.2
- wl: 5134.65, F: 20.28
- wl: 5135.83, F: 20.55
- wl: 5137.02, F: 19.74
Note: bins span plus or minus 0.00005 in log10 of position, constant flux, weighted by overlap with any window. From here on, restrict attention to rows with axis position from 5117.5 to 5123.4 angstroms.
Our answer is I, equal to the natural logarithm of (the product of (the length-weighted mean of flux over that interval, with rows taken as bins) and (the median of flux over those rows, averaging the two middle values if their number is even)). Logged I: 6.11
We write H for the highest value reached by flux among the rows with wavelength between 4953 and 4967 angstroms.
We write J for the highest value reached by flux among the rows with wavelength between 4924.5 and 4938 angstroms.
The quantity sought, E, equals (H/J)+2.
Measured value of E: 2.93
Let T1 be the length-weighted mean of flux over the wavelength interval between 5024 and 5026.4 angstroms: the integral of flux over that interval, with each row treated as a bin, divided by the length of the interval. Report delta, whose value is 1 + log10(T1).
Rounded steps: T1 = 21.4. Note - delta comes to 2.33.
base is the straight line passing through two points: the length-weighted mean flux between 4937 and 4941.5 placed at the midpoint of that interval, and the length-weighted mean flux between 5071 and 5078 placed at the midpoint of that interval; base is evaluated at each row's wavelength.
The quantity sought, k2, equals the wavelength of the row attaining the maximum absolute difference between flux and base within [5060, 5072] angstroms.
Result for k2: 5060.70 angstroms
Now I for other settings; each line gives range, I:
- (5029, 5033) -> 6.25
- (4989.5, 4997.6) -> 6.21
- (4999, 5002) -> 6.03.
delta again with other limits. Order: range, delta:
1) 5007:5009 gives 2.30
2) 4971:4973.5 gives 2.38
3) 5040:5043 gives 2.26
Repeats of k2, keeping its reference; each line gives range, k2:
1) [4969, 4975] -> 4972.91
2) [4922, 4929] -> 4928.46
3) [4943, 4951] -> 4950.07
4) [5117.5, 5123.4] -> 5118.13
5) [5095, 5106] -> 5099.30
